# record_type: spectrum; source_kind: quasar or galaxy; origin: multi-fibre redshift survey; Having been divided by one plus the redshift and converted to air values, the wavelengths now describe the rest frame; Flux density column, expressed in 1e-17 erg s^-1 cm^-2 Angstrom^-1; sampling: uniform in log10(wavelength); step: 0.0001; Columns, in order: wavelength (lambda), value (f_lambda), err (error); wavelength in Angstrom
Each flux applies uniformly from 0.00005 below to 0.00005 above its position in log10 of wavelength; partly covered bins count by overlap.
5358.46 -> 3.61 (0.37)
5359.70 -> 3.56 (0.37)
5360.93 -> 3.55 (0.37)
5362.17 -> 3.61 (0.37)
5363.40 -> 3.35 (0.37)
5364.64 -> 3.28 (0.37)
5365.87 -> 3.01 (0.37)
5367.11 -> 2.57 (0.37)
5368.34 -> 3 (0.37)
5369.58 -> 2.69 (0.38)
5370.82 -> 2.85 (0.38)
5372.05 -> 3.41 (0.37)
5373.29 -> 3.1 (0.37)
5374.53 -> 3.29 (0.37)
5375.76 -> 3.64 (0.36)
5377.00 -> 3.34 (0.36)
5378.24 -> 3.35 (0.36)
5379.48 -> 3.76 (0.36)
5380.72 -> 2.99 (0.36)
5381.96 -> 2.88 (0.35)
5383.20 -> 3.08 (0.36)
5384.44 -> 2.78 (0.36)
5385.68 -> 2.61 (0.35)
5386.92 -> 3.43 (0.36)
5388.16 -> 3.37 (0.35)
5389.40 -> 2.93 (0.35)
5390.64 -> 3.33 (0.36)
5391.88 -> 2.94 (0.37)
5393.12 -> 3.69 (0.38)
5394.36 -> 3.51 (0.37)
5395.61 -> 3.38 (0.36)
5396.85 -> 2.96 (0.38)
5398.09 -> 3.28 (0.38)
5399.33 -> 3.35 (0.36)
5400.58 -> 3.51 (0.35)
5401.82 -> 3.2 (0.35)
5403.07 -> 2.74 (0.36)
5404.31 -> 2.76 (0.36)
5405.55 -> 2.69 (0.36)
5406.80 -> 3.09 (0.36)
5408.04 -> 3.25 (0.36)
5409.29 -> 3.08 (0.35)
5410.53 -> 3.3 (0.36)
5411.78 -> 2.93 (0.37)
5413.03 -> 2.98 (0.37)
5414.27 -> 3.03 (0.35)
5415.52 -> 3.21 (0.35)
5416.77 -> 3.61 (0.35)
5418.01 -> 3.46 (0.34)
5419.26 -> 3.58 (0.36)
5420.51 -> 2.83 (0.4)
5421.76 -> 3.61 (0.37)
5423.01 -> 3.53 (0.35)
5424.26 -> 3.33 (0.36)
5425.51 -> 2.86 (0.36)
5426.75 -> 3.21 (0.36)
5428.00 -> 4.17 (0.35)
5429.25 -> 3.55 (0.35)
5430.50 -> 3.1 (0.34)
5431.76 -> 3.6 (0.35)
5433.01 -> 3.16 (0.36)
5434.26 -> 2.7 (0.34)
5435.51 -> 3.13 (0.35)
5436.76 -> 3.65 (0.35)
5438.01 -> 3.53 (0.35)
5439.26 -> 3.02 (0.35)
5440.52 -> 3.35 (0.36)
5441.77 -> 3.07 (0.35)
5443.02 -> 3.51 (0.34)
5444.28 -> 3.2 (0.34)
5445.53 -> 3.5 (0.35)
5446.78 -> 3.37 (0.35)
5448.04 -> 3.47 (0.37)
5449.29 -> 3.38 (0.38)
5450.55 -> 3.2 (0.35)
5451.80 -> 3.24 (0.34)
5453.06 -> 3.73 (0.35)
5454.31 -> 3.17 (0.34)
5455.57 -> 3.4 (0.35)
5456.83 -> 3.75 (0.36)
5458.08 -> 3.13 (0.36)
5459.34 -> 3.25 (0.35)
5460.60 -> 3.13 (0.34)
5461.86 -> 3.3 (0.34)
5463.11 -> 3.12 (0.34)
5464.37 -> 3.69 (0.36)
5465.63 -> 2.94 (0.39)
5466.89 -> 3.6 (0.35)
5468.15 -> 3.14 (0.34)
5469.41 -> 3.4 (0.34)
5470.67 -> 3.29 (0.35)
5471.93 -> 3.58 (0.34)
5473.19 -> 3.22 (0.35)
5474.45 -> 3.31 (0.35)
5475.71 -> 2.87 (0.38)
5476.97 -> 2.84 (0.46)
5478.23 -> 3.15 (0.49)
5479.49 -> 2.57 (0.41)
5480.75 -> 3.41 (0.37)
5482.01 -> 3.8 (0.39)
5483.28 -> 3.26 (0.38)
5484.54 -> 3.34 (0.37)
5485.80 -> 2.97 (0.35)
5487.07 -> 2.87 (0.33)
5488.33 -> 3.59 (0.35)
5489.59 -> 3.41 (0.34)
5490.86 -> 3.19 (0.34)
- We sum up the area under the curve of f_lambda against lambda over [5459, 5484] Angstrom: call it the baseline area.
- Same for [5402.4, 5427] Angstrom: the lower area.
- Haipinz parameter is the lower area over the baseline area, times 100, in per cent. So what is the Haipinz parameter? 96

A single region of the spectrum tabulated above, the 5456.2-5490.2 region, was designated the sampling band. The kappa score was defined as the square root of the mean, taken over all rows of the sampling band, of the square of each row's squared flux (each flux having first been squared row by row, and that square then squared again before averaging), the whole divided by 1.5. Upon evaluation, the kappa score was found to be 7.2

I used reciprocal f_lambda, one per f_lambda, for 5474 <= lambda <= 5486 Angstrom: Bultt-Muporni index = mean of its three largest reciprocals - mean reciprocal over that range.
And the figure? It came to 0.042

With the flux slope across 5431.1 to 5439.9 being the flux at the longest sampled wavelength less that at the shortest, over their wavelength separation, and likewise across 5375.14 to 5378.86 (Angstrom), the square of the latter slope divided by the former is -0.18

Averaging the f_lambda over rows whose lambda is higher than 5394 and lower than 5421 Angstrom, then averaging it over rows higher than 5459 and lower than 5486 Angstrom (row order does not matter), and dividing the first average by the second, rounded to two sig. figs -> 0.98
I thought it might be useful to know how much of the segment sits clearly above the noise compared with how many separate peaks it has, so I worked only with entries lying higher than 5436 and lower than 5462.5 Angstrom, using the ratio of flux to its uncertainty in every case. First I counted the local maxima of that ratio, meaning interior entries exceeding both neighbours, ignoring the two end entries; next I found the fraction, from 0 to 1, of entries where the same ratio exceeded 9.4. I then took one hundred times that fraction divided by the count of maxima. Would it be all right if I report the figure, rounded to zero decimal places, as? 9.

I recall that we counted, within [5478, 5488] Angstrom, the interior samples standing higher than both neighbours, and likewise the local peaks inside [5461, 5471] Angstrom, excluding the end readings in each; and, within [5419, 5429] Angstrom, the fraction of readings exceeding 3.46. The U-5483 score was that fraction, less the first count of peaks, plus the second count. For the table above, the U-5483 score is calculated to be 1.5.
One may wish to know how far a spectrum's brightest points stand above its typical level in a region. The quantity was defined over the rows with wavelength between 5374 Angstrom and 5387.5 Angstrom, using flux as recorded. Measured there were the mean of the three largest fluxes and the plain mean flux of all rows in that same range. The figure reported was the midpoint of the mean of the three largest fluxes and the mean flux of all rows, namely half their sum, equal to 3.40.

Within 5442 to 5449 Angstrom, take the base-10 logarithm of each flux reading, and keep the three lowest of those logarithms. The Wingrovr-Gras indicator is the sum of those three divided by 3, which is 0.524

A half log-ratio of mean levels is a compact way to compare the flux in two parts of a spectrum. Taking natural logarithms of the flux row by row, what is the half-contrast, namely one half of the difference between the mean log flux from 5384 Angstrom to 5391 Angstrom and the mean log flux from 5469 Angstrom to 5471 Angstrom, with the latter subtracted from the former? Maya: -0.045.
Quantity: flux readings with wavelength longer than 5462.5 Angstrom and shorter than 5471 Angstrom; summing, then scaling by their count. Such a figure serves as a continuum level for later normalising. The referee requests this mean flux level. 3.31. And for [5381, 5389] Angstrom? 3.02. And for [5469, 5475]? 3.36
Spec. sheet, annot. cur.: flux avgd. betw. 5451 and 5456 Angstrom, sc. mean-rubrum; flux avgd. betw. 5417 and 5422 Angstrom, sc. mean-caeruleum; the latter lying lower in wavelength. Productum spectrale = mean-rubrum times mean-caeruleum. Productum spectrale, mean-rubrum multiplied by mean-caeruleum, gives 11.4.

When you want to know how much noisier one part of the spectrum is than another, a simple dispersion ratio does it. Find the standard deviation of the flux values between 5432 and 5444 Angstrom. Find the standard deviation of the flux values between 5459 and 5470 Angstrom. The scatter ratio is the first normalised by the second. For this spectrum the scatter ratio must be 1.24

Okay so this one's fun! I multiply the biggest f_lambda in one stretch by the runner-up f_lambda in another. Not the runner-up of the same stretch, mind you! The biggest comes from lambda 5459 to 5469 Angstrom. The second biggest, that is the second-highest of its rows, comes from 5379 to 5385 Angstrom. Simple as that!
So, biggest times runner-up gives 11.4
